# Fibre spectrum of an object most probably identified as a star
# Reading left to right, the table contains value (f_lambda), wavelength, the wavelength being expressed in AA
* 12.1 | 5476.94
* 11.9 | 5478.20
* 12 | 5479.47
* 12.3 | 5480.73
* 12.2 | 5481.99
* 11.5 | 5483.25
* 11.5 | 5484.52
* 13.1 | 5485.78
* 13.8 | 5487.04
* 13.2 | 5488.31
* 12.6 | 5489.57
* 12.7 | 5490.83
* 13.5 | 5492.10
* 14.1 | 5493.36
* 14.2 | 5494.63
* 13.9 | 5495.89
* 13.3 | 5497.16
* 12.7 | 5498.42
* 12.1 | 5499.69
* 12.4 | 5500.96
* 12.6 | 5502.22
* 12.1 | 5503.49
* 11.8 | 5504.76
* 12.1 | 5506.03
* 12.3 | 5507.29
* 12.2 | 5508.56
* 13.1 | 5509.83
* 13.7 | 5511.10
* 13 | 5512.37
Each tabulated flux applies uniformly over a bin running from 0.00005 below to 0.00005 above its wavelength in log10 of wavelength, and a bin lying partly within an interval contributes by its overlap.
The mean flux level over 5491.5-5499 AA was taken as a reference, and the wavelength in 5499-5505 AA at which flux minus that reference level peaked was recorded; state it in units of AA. 5502.22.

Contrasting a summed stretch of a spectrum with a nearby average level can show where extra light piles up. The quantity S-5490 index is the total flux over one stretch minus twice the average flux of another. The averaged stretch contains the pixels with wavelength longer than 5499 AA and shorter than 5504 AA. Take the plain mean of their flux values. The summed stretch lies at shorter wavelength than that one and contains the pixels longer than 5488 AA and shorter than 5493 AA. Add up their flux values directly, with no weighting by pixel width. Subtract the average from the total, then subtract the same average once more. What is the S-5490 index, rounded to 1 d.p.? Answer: 27.4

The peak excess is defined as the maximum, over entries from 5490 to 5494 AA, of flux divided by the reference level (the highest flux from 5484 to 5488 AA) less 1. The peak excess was 0.02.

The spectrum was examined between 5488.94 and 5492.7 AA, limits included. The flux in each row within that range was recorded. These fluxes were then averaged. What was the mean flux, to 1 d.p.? 12.9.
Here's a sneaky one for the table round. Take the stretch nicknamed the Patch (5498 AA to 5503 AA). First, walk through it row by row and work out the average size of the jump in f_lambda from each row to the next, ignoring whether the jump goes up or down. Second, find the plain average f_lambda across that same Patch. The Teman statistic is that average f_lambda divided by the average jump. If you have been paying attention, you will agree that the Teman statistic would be 34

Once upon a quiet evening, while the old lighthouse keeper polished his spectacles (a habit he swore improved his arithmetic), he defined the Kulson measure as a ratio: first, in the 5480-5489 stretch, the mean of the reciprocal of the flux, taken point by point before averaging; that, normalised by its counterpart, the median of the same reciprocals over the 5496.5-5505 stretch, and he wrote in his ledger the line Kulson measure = 1.00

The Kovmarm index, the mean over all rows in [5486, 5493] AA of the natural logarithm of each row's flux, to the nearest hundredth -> 2.58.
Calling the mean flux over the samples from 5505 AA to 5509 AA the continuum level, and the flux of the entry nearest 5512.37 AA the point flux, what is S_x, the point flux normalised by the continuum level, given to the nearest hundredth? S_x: 1.07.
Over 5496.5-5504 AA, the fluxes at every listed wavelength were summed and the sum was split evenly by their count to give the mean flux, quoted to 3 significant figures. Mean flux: 12.5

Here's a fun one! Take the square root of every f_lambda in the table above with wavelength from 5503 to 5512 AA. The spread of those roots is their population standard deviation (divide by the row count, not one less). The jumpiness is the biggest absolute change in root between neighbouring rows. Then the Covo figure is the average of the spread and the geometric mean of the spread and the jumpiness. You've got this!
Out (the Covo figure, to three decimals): 0.096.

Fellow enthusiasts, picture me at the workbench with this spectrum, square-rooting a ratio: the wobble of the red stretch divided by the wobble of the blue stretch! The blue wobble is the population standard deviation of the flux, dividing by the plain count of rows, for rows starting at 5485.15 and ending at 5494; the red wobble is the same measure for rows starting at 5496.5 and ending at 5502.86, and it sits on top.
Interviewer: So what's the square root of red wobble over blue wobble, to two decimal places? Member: 0.88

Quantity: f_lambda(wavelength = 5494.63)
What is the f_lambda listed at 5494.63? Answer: 14.2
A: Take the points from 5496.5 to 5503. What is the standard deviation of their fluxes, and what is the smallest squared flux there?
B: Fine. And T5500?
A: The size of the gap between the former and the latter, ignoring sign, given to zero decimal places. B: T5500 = 146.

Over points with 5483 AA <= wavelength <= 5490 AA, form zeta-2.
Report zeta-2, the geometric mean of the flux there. 12.6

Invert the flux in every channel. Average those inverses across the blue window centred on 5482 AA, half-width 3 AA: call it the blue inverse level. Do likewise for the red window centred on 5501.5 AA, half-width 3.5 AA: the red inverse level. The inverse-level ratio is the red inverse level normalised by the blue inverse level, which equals 0.97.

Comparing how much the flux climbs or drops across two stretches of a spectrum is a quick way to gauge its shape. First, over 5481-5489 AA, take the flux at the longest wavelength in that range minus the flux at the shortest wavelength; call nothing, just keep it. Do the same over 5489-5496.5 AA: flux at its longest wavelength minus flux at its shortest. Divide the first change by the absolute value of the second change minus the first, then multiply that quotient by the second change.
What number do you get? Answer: 4.3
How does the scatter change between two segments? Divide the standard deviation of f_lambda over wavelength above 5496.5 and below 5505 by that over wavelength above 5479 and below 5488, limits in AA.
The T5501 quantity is 0.59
